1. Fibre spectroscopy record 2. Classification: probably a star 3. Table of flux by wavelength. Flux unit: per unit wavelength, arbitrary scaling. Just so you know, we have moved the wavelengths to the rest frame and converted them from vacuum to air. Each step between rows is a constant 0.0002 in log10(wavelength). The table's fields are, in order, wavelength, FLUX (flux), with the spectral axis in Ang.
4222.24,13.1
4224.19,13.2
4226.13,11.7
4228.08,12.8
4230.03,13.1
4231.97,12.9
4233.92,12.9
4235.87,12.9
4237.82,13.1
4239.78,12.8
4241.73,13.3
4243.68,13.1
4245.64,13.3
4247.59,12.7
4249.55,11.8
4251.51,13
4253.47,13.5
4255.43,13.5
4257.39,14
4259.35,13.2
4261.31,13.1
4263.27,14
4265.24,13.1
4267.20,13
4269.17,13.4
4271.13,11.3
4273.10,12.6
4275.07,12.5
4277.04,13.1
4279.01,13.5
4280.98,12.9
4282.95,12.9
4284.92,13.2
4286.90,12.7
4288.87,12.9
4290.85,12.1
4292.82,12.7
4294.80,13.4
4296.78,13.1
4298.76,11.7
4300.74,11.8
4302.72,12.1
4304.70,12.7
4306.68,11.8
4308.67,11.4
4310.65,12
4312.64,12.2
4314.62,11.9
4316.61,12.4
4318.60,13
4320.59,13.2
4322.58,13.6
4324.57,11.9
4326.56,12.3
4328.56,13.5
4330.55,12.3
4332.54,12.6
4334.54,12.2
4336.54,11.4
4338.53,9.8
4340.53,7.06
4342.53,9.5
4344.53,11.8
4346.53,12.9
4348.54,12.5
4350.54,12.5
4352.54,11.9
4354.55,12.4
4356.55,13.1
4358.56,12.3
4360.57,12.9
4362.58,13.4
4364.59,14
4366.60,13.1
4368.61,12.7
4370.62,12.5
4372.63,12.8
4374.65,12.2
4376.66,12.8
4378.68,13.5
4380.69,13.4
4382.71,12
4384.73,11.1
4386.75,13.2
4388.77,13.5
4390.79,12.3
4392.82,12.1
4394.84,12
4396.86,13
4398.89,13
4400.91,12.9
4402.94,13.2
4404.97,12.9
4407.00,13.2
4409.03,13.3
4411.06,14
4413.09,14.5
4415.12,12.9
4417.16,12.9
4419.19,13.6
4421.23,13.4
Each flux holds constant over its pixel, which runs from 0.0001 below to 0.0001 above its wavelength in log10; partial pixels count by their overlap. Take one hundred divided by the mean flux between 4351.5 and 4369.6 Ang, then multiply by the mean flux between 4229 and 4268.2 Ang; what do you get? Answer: 102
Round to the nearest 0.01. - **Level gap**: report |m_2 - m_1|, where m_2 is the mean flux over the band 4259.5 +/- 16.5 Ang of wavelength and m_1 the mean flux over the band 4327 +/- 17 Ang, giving 1.19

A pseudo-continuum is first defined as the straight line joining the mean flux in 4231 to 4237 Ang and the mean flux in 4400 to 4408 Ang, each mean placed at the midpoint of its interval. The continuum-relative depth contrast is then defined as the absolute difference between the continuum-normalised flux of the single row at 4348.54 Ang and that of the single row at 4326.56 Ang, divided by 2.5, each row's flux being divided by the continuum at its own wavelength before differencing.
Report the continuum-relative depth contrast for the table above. 0.006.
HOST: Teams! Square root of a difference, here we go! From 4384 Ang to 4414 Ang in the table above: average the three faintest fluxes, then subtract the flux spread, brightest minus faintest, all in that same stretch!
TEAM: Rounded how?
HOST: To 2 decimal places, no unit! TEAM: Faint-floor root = 2.89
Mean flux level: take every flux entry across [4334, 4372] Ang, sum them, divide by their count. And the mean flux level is 12.0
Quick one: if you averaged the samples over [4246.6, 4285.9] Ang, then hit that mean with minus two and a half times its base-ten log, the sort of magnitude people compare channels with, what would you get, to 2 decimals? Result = -2.79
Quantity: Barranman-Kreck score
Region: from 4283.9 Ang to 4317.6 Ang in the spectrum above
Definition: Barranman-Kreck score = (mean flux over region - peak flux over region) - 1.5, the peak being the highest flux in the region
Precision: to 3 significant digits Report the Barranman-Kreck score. -2.54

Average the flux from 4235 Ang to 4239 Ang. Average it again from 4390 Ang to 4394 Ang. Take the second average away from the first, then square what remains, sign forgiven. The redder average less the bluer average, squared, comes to 0.6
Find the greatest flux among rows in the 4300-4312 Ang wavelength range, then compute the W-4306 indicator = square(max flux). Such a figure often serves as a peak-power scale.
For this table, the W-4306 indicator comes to 161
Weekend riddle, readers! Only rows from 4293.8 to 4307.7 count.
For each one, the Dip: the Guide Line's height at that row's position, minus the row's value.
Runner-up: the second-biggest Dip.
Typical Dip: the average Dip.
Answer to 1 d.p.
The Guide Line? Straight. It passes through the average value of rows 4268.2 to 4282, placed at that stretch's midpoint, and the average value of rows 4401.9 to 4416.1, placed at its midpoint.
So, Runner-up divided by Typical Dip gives 2.2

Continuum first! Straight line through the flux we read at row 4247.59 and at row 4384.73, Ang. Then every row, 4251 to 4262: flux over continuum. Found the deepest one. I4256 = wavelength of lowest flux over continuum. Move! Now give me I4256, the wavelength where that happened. 4251.51 Ang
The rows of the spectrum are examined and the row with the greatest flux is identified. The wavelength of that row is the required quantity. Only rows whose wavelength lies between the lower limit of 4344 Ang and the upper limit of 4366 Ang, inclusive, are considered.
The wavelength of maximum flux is 4364.59 Ang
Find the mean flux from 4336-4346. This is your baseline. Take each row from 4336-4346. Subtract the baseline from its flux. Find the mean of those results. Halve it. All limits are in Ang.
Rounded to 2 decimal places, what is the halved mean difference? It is 0.00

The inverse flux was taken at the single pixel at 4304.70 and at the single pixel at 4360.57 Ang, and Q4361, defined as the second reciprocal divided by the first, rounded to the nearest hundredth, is 0.98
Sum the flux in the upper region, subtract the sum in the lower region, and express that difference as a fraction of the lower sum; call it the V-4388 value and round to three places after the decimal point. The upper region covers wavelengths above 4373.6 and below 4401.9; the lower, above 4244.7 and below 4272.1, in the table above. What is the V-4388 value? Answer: -0.032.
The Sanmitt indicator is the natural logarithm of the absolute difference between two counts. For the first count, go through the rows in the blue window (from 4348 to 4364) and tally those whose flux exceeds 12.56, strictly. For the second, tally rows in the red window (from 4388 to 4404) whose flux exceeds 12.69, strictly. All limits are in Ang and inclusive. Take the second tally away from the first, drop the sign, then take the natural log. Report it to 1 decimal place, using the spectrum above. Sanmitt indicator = 0.7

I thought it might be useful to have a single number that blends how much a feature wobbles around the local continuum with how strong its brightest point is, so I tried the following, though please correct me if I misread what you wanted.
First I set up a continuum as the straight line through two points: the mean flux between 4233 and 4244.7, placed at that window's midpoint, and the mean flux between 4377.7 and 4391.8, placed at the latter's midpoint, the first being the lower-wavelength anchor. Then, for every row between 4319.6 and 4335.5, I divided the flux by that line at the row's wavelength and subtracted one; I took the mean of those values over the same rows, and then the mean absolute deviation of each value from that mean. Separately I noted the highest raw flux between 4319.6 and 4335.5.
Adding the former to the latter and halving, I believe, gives 6.82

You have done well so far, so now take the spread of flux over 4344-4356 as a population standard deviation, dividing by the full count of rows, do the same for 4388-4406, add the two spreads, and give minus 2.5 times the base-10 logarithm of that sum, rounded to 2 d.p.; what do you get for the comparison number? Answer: 0.16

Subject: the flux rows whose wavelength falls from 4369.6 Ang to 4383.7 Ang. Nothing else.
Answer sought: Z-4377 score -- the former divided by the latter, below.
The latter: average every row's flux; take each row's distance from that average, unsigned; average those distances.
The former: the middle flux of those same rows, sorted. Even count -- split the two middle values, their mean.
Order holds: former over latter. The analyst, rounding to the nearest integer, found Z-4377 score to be 29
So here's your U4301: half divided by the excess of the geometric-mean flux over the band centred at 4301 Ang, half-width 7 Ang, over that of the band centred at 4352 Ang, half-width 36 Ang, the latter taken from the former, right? 4.5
